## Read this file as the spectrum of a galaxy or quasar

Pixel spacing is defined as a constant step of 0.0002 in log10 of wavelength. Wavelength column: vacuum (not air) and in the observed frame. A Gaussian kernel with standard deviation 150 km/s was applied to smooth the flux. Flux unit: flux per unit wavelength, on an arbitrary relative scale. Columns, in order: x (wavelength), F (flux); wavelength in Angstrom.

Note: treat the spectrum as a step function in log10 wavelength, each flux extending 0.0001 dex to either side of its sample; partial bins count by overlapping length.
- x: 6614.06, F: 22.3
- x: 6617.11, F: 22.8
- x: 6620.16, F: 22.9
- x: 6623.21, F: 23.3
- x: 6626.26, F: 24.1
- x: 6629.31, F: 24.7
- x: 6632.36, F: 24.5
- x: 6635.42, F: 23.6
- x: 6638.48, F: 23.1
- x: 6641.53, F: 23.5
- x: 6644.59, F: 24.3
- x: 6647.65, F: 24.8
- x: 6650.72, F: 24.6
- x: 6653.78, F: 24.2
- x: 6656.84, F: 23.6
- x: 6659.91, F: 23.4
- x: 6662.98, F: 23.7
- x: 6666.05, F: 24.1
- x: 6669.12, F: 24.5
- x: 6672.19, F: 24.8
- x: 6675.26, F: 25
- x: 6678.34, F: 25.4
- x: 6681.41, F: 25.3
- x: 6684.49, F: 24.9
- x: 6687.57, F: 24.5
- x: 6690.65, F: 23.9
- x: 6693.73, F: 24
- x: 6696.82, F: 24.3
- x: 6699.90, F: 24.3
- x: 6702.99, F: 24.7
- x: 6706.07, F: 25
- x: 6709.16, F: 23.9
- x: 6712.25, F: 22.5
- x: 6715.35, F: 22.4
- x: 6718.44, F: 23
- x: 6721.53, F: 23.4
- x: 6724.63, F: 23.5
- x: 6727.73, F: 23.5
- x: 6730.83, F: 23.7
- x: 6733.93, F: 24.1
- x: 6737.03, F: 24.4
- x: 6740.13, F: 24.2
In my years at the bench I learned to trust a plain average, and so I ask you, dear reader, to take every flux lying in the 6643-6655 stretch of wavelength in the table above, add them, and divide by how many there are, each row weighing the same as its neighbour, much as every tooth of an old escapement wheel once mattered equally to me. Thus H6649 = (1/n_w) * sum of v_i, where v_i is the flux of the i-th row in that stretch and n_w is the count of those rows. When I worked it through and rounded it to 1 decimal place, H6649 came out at 24.5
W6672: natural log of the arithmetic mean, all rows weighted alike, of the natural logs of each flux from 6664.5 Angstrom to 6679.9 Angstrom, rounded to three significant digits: 1.17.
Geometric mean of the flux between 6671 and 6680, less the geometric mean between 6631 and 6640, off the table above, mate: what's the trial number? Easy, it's 1.3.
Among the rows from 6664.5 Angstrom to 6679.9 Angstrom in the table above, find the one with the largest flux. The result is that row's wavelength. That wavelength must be 6678.34 Angstrom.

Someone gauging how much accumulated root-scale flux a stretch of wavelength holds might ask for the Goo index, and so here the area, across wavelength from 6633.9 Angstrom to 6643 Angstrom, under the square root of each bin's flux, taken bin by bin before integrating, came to 44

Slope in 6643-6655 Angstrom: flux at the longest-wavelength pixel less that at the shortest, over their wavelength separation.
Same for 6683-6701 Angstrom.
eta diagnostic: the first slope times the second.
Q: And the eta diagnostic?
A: 0.0004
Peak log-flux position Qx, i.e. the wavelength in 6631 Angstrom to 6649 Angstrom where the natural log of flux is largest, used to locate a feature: 6647.65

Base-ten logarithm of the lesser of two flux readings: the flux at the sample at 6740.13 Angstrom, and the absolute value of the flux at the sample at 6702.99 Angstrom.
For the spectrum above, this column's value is 1.384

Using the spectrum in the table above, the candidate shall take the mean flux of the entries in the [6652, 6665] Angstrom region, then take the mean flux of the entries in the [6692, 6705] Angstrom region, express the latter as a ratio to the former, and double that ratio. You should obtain 2.05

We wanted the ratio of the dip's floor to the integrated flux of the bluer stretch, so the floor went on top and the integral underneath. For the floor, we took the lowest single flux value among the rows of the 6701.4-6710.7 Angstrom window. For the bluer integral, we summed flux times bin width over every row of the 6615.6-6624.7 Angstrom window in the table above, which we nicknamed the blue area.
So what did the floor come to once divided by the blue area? 0.114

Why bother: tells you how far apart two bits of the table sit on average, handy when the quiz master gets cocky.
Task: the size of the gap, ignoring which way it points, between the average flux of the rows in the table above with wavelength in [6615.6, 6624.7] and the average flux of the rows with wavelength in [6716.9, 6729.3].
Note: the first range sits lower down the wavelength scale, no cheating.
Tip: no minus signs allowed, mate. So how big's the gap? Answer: 0.35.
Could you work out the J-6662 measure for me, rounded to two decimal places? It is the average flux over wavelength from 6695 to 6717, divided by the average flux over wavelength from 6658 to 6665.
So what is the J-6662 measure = 1.01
